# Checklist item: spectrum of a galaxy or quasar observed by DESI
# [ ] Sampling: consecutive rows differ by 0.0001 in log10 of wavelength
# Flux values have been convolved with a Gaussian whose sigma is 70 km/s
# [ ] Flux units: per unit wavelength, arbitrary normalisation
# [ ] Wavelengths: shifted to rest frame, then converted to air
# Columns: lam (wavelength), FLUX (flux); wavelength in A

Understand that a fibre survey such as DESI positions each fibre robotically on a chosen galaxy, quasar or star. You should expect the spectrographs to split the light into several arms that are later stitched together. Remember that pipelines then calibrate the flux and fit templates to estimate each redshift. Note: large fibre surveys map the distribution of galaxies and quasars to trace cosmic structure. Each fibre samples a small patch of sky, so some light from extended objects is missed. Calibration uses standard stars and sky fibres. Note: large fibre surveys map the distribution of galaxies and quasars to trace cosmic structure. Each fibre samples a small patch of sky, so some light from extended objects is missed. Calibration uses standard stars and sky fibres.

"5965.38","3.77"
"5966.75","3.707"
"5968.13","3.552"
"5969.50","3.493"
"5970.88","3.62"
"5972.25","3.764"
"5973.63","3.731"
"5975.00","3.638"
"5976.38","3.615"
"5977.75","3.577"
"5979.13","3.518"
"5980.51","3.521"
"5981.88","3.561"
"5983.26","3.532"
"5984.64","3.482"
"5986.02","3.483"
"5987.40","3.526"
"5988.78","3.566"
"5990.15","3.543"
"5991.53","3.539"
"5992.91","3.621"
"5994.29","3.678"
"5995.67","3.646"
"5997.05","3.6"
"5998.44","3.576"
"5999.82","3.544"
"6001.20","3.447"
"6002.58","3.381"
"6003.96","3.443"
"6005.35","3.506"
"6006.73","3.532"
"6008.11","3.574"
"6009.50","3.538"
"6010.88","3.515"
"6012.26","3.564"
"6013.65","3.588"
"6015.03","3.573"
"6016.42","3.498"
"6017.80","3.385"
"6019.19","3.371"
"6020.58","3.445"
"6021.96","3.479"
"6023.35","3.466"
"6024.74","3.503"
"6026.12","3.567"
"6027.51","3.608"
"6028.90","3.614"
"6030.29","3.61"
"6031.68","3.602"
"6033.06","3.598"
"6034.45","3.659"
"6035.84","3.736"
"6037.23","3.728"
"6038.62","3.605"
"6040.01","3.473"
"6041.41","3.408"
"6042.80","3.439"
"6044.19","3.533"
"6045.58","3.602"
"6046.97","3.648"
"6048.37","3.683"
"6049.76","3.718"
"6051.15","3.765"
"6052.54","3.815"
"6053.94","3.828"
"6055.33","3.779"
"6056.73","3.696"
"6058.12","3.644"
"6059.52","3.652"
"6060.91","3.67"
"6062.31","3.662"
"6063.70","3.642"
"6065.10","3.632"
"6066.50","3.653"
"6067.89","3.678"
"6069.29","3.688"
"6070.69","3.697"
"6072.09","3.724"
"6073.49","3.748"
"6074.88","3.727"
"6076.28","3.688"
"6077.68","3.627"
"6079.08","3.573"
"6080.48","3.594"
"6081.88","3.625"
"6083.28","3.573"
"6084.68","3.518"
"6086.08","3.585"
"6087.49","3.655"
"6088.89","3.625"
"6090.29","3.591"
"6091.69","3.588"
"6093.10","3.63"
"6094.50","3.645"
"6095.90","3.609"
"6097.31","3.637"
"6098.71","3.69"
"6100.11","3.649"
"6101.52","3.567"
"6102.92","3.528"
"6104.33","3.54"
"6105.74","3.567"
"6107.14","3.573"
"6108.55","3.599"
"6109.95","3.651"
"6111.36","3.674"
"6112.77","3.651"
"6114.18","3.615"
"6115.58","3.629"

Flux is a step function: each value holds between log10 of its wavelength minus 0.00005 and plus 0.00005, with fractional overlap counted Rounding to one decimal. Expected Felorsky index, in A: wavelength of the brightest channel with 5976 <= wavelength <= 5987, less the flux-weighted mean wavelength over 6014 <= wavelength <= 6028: -44.9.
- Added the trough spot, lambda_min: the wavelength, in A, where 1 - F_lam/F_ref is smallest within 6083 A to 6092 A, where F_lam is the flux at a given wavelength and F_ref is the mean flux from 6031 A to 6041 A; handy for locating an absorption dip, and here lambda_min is 6087.49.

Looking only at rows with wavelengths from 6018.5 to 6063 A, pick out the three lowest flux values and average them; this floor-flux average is 3.406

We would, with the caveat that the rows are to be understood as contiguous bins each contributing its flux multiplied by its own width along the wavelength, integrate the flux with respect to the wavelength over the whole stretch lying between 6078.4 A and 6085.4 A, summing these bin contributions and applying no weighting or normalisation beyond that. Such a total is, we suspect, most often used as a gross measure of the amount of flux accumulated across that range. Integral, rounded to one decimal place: 25.0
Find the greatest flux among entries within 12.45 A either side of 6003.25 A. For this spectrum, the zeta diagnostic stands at 3.678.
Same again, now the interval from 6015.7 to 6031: 3.614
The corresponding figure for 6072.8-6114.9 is 3.748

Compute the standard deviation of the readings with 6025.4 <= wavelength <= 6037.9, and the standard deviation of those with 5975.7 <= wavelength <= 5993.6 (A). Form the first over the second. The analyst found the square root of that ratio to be 1.2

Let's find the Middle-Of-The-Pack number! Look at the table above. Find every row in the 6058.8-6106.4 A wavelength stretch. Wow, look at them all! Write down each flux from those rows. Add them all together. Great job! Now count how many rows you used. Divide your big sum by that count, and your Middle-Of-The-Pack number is 3.63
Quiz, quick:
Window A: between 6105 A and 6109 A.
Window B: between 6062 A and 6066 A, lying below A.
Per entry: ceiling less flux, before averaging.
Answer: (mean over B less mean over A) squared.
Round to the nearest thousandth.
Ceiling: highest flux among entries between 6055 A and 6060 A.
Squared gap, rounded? 0.004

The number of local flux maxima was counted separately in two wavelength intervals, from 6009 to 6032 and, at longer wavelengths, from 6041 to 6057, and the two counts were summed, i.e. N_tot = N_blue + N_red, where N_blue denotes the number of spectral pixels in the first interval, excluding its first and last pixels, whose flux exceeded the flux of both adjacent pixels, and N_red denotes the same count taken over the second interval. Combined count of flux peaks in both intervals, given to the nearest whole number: 4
